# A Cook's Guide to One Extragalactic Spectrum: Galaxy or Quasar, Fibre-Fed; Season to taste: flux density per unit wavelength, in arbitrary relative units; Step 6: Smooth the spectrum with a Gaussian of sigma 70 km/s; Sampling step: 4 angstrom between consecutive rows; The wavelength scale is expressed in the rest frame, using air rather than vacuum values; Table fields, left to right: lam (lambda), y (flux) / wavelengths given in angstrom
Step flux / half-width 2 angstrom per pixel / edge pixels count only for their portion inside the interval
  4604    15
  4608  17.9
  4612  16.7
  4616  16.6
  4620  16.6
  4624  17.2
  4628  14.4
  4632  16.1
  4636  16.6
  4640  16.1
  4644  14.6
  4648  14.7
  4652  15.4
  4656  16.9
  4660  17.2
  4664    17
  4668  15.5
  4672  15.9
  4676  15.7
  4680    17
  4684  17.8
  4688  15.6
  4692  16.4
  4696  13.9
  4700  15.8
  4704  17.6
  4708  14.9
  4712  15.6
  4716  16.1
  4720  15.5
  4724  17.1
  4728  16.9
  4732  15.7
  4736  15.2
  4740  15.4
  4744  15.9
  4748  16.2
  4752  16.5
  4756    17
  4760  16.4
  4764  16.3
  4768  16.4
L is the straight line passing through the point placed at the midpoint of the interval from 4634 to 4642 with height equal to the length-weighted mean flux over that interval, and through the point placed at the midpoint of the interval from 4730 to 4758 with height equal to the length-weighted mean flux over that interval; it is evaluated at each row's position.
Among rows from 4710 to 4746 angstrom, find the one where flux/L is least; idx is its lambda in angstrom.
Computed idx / 4736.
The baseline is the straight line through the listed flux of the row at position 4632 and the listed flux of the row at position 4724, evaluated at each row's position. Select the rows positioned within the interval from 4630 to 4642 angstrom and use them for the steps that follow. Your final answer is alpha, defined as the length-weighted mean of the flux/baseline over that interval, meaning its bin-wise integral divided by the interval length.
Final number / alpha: 1.01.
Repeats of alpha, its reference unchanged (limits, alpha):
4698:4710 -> 0.95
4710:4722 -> 0.92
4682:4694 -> 0.99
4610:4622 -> 1.04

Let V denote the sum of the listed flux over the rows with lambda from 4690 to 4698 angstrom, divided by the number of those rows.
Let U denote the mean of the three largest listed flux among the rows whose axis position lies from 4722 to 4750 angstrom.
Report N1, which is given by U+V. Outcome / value 31.9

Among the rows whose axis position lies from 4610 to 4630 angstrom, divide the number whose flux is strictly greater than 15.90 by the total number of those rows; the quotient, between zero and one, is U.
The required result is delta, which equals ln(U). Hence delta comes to -0.2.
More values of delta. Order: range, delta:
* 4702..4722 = -0.9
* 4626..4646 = -0.5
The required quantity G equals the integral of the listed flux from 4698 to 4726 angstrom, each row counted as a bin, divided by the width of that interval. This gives 16.1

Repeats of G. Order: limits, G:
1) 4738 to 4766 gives 16.2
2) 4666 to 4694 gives 16.3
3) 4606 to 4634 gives 16.5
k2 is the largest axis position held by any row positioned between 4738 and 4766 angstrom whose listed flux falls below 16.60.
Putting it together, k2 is 4764 angstrom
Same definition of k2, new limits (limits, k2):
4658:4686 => 4676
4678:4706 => 4700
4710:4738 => 4736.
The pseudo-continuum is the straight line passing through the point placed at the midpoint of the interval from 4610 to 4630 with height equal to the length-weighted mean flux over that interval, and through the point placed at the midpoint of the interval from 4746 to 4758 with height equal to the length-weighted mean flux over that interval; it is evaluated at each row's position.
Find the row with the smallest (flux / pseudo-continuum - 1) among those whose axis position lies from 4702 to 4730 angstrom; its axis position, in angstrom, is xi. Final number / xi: 4708 angstrom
